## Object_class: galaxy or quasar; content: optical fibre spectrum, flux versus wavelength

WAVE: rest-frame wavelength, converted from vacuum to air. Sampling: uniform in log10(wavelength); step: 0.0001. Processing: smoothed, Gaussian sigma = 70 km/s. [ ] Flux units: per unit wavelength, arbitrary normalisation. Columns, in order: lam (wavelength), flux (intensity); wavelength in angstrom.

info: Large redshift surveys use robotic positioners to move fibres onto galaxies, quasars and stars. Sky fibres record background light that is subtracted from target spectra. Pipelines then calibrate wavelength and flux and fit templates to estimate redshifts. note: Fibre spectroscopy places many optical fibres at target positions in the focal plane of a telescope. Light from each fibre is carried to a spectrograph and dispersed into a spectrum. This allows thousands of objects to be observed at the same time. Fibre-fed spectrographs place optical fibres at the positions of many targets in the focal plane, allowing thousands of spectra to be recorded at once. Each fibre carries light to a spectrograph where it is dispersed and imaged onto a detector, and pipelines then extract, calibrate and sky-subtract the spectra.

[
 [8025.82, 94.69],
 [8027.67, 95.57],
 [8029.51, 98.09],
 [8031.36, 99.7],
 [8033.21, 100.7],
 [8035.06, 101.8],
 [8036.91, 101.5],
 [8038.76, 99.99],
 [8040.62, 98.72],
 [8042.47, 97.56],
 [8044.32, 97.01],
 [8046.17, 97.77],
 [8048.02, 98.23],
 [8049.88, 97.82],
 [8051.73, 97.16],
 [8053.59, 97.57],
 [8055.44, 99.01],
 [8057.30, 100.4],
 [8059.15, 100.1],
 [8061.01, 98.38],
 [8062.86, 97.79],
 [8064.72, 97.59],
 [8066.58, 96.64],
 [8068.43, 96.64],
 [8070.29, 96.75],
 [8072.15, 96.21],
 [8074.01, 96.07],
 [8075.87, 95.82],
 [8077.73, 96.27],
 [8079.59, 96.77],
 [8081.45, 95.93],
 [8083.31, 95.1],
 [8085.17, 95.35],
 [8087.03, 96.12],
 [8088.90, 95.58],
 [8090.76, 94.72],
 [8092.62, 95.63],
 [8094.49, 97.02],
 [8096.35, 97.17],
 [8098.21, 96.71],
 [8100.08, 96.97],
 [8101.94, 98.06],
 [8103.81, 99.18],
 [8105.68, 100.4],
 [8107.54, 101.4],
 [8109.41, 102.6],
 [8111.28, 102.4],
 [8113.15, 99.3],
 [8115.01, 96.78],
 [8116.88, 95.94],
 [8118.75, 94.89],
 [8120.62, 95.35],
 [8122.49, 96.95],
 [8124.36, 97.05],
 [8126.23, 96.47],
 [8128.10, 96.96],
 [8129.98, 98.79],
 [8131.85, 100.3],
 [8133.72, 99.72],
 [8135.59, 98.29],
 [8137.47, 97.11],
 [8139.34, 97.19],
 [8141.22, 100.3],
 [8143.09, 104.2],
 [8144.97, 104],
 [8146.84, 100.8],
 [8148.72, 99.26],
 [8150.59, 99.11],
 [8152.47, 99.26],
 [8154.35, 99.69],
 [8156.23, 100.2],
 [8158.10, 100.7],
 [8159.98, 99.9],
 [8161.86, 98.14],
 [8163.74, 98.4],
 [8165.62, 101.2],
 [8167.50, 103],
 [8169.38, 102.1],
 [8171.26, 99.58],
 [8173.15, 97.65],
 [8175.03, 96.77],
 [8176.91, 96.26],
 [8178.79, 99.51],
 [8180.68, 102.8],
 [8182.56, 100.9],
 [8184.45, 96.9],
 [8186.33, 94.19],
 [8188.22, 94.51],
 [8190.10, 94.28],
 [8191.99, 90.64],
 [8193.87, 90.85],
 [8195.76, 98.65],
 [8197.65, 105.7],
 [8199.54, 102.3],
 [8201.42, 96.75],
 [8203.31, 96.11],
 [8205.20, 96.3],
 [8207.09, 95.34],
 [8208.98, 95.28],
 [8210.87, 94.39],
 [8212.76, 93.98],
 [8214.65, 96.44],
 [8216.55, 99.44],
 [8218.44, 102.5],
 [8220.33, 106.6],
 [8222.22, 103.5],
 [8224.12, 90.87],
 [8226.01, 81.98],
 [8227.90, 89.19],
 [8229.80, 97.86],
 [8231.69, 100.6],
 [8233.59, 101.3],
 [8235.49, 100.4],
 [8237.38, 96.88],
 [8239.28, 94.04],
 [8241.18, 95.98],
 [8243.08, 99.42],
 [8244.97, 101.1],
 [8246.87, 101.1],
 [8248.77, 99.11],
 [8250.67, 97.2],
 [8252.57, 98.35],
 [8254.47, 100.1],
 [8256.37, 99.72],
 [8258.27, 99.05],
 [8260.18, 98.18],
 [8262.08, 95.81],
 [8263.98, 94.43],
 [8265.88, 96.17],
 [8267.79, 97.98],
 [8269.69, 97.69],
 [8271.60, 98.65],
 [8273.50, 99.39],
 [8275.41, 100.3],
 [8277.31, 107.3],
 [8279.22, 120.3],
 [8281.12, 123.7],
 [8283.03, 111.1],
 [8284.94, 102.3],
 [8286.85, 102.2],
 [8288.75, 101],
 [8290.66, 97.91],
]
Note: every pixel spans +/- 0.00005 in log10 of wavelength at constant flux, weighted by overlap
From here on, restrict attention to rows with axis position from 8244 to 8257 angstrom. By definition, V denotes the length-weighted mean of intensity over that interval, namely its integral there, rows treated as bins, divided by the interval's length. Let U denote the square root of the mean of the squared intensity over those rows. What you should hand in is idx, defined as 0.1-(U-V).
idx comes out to 0.14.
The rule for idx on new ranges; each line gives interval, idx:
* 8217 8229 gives -0.11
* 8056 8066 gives -0.01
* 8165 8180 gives 0.06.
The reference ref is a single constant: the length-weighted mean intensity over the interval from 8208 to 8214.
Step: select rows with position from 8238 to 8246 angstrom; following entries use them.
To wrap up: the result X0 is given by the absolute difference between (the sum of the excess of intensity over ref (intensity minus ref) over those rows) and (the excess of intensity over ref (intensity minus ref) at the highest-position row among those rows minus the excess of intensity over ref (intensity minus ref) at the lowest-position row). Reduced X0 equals 5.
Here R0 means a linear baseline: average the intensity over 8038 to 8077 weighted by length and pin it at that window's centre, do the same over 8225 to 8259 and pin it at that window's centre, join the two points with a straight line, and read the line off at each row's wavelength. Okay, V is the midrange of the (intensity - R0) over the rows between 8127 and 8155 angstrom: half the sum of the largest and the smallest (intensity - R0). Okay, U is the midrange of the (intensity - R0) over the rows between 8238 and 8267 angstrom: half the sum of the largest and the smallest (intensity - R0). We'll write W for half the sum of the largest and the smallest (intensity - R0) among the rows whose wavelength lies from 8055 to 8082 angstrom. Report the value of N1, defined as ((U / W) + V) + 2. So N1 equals 5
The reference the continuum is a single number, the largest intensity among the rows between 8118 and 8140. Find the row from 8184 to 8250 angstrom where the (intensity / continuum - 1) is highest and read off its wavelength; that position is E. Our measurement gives 8220.33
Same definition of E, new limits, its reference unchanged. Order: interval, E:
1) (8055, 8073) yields 8057.30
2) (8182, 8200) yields 8197.65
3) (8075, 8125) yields 8109.41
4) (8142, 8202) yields 8197.65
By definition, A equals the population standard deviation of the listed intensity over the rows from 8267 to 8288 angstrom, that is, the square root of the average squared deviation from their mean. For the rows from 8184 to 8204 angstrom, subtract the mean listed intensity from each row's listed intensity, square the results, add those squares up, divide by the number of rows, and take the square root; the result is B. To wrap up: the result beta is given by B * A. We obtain 37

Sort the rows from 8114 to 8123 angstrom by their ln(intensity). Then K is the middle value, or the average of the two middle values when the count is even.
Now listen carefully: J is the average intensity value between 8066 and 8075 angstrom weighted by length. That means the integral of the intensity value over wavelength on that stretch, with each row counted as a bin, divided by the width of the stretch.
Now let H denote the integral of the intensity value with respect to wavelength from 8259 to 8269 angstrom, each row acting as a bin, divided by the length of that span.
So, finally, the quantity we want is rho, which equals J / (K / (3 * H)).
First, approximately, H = 97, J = 96.5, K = 4.56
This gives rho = 6125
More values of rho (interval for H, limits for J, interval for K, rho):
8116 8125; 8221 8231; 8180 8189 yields 5876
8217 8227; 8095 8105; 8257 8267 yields 6241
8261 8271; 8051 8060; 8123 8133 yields 6257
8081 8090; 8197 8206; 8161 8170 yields 6168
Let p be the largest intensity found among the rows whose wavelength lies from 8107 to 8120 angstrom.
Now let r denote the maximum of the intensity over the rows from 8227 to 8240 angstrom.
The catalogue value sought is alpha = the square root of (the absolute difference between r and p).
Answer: 1.1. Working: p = 102.6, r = 101.3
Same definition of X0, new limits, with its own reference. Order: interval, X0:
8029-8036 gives 18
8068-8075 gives 7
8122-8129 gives 9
